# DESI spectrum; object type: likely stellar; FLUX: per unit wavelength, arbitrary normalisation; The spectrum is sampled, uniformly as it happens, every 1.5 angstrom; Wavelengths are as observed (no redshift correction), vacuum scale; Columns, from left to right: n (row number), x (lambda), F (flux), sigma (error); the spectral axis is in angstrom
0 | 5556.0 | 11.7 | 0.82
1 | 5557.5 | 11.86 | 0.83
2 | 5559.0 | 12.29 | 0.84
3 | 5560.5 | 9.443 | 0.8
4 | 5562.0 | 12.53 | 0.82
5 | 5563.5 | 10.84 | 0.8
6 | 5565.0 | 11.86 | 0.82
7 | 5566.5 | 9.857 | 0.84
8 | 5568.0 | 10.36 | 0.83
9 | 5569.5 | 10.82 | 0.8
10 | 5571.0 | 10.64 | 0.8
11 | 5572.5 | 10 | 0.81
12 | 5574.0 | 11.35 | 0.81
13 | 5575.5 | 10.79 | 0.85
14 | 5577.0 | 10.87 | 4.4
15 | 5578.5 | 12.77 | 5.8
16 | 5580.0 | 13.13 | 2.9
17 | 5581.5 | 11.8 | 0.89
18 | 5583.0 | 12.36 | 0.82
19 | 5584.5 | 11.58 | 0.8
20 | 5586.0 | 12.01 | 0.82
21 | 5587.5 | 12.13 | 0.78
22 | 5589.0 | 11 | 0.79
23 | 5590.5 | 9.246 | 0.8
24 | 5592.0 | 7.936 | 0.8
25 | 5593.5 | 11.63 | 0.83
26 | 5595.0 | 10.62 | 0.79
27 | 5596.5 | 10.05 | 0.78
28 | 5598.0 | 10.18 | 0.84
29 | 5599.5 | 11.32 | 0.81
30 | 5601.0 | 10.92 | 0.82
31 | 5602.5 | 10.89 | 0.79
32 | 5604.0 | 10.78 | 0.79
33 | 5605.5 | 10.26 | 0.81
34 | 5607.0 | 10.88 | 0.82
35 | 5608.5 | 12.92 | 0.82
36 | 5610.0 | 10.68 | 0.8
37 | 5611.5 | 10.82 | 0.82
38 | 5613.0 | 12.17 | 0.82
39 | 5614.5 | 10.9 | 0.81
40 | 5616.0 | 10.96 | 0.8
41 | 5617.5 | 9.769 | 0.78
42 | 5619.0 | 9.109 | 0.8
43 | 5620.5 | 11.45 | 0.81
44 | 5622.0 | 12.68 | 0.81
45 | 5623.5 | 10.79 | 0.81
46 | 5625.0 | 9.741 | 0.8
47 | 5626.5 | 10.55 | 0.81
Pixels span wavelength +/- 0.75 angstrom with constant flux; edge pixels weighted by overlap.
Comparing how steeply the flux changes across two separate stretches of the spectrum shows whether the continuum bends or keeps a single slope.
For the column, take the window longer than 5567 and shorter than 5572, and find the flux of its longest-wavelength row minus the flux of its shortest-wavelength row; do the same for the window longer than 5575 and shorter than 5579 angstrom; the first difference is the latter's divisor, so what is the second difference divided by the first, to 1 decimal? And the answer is 7.1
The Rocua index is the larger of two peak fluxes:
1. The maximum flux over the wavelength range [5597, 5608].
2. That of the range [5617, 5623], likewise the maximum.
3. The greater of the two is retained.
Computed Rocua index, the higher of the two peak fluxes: 12.7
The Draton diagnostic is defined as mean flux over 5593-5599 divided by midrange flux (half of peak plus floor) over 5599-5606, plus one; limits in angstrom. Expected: 1.98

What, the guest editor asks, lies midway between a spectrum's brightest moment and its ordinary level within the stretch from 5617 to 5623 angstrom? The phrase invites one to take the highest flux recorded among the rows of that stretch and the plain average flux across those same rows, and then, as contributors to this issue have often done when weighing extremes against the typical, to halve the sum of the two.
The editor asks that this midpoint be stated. 11.7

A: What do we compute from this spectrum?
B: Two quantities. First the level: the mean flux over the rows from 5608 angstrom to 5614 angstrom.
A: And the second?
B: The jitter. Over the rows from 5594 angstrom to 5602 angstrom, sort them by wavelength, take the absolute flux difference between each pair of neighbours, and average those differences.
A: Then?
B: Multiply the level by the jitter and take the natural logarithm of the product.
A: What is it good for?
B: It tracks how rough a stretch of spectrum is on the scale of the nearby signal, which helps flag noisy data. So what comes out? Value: 1.9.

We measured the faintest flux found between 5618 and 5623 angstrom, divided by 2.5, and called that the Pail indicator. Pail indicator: 3.6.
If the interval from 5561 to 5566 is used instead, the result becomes 4.3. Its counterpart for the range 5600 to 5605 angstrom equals 4.3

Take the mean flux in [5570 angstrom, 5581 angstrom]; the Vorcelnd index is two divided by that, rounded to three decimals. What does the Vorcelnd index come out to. 0.176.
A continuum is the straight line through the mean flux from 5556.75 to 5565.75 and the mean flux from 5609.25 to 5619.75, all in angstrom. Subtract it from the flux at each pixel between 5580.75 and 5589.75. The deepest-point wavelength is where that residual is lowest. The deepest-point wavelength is 5589.0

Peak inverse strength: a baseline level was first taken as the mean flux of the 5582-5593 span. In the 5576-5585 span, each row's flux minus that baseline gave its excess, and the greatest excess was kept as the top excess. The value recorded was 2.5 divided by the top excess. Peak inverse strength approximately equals 1.1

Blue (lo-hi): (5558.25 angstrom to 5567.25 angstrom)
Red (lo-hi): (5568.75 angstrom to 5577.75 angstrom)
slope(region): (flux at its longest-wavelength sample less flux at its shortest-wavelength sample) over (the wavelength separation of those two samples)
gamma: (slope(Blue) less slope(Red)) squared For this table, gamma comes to 0.11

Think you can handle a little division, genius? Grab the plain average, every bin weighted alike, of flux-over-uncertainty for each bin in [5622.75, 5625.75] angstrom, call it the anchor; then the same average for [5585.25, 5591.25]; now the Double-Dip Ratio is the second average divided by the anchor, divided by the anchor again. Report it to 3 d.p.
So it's 0.086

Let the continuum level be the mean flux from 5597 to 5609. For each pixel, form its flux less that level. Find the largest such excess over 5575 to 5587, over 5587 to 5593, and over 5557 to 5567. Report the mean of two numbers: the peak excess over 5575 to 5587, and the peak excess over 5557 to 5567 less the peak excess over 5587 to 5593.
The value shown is 1.3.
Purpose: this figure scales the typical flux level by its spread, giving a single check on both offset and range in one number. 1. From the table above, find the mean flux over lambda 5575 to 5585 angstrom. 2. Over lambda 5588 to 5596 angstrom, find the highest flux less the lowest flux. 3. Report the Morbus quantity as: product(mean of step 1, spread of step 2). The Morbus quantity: 44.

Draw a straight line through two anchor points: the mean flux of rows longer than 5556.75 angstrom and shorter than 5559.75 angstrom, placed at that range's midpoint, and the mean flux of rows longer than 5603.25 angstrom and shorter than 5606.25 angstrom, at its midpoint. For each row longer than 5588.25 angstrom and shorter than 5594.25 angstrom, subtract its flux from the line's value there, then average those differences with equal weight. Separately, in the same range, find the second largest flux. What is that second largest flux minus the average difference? 10.0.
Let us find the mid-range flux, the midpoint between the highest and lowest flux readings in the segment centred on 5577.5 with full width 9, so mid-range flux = 12.0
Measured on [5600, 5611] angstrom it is 11.6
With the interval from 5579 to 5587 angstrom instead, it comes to 12.4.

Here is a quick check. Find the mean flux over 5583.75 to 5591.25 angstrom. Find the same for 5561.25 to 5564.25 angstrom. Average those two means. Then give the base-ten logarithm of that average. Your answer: 1.06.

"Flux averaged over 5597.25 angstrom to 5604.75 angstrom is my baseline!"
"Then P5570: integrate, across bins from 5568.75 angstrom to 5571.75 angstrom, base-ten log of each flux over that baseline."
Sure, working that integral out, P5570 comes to -0.011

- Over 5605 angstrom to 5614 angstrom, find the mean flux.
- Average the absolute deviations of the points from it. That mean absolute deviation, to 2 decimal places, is 0.84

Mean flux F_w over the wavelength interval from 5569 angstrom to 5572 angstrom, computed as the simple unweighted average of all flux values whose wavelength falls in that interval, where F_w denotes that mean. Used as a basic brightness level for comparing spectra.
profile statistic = 10.7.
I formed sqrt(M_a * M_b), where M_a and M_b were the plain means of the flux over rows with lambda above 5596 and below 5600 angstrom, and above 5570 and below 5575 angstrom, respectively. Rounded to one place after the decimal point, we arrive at 10.6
